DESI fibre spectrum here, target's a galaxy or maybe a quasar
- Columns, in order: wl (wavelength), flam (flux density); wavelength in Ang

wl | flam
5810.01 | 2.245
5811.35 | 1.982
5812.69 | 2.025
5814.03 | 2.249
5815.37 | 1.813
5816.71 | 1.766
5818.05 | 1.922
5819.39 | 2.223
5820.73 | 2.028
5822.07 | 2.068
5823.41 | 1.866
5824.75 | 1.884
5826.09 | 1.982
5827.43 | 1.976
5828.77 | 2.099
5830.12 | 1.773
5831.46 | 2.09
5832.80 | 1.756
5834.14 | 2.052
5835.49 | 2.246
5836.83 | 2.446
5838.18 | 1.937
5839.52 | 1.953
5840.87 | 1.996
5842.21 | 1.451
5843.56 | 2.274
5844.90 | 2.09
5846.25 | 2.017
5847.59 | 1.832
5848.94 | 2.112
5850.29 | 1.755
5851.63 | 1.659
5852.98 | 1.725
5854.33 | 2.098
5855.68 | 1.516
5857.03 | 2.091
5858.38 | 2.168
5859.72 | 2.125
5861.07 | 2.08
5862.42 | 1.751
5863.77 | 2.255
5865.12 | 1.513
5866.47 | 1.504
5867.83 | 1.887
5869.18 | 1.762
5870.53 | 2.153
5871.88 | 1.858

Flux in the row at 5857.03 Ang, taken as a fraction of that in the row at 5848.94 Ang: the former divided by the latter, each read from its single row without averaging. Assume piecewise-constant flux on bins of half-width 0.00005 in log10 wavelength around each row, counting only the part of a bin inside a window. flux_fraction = 0.99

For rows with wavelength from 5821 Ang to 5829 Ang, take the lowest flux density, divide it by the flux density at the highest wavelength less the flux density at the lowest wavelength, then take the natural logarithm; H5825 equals 4.10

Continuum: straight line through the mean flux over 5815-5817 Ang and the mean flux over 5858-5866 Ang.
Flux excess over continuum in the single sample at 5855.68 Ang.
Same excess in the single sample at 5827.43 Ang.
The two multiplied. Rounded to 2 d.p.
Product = -0.06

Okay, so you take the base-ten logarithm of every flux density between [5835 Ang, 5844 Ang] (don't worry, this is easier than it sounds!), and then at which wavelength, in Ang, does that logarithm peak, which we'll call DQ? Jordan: 5836.83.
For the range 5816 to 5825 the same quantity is 5819.39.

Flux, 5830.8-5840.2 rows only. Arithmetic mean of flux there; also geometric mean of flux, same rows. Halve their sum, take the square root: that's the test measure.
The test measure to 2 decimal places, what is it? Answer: 1.44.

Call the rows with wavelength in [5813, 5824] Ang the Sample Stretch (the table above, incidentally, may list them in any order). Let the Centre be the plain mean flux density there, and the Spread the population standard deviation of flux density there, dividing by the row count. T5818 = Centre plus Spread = 2.16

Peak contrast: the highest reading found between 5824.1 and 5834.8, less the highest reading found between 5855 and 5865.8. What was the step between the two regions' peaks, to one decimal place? -0.2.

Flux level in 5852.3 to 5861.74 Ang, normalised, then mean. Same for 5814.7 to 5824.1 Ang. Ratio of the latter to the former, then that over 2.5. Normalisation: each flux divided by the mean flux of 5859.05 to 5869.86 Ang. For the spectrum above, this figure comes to 0.397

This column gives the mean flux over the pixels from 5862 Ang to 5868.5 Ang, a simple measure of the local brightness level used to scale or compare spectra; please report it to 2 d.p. 1.78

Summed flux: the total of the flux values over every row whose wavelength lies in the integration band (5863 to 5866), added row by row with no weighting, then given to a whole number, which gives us 4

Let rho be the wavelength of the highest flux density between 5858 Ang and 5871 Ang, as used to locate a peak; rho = 5863.77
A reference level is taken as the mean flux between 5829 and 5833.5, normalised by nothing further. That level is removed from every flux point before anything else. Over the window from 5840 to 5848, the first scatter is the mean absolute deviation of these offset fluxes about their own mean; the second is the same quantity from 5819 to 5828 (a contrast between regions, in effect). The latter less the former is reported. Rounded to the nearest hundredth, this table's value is -0.11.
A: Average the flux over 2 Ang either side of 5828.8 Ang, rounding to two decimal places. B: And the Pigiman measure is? 1.95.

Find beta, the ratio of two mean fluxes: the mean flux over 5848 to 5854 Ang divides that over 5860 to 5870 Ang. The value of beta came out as 1.00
